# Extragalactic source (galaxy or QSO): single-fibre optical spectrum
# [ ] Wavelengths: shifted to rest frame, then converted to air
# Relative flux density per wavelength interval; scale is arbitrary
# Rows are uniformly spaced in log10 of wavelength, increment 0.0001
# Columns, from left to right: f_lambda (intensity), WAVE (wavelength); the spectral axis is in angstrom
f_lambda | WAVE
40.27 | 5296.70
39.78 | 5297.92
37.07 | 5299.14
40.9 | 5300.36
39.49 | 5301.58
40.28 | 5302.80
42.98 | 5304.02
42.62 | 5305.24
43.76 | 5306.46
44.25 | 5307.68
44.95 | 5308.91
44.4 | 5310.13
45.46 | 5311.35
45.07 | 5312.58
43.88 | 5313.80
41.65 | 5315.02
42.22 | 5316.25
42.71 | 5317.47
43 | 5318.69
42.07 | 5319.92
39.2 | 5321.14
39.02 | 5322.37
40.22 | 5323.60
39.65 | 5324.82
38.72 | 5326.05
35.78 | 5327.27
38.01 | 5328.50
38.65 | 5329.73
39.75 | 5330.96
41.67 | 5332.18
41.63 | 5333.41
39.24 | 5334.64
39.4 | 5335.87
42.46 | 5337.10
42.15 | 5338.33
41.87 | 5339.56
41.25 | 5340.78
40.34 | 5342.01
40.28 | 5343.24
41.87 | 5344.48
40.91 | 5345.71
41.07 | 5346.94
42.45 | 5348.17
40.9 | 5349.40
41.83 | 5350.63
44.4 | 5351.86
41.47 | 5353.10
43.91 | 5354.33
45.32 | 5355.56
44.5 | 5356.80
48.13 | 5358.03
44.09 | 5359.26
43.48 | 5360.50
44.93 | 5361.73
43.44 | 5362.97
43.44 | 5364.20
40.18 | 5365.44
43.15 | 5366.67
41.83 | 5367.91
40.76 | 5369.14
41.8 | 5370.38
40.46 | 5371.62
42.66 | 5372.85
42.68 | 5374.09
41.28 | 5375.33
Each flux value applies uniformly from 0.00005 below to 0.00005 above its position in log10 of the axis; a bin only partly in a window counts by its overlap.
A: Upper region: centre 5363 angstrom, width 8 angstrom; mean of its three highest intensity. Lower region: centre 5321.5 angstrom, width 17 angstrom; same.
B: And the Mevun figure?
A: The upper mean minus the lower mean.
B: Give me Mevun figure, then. 0.97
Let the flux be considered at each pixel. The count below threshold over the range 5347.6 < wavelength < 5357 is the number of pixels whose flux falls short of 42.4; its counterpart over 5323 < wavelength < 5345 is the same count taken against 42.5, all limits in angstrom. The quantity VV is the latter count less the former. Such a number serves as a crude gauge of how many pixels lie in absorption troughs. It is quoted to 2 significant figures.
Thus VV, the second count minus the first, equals 15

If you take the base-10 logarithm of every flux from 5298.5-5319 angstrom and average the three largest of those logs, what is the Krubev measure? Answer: 1.65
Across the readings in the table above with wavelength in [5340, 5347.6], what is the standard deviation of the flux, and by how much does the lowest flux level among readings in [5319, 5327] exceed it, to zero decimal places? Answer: 38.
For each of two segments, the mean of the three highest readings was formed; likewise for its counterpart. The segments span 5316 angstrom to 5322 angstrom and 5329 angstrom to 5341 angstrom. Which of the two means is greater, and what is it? 42.6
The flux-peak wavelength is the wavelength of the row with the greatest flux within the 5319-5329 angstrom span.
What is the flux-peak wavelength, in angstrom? 5319.92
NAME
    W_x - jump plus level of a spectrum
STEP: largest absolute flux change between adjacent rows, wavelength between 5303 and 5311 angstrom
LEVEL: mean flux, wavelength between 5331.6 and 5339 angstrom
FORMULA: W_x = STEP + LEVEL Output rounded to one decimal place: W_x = 42.2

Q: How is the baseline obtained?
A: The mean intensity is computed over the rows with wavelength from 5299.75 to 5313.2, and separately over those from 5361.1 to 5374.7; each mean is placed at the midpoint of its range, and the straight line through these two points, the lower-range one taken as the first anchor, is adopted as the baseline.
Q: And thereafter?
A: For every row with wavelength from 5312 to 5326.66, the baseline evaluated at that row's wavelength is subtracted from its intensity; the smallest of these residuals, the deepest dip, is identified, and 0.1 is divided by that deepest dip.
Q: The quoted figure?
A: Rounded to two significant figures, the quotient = -0.024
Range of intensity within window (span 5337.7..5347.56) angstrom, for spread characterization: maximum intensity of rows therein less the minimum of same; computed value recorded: 1.9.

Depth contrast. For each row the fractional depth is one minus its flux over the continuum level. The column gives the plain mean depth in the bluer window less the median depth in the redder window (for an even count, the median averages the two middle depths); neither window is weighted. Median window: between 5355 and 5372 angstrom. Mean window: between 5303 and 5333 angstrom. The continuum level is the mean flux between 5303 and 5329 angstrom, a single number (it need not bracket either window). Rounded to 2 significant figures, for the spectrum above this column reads 0.043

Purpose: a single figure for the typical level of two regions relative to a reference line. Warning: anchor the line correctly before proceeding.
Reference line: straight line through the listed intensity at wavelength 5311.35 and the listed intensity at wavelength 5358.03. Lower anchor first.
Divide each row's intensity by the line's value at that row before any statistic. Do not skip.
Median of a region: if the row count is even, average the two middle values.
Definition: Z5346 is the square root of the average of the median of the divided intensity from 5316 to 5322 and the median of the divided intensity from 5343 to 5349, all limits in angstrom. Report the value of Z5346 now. 0.945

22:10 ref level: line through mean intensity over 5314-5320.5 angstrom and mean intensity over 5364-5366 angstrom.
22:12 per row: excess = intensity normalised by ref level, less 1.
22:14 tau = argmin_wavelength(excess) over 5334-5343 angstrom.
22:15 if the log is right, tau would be 5334.64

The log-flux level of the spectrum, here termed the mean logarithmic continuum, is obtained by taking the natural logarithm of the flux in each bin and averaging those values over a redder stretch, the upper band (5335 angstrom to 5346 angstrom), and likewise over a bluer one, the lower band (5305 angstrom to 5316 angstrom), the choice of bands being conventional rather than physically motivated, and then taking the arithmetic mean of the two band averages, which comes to 3.75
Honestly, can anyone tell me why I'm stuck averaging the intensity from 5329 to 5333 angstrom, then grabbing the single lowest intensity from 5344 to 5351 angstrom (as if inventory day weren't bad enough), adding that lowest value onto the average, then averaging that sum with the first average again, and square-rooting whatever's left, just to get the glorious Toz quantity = 7.78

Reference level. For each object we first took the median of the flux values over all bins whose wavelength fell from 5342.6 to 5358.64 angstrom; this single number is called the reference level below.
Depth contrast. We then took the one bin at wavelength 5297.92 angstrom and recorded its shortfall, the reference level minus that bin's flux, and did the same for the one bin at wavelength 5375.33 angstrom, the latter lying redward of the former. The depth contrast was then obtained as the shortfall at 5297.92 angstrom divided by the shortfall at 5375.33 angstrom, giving 3.5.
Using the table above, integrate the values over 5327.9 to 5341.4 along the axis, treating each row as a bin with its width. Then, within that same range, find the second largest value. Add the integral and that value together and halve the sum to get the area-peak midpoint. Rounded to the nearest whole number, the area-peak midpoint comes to 295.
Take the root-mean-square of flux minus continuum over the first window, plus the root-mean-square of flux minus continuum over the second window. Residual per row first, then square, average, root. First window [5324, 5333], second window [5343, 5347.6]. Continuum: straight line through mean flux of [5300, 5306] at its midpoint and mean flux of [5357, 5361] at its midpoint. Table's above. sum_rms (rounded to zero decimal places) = 8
